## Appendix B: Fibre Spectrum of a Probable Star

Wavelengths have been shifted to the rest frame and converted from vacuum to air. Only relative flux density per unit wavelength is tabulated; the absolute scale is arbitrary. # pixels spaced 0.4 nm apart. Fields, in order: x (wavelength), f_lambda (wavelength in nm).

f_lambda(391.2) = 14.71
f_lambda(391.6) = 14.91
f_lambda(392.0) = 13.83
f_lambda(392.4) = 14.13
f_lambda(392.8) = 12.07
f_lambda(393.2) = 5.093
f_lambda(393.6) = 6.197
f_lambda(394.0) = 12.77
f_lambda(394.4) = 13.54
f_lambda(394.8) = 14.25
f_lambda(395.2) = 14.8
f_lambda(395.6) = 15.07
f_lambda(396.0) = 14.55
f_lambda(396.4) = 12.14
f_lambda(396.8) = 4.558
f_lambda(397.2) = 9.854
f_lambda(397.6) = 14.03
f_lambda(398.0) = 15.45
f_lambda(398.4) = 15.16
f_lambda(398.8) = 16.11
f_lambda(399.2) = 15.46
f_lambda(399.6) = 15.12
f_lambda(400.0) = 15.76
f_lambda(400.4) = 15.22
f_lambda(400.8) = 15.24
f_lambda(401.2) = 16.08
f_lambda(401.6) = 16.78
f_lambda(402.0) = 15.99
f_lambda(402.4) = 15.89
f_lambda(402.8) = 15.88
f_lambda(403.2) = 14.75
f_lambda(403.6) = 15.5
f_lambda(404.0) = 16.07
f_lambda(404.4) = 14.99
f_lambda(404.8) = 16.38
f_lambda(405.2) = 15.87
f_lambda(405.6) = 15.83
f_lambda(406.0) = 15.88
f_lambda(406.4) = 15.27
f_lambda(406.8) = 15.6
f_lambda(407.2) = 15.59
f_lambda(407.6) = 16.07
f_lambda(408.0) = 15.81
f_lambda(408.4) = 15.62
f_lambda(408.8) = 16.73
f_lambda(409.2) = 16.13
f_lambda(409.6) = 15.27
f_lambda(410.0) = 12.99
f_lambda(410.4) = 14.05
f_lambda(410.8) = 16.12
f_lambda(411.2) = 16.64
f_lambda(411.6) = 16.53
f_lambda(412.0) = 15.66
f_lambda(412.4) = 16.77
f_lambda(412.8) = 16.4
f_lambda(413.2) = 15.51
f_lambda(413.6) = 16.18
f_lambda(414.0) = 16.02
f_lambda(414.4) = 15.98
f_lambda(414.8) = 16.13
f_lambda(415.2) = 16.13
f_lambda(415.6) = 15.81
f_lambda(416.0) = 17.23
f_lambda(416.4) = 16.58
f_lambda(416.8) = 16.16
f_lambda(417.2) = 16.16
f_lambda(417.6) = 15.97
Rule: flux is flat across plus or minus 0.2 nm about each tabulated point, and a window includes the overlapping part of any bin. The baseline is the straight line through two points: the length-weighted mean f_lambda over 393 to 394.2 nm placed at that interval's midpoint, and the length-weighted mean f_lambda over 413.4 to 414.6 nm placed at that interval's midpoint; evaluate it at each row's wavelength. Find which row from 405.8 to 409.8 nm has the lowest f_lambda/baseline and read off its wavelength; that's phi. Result 409.6 nm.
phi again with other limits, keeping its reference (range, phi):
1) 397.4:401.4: 400.8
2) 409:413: 410.0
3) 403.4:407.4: 407.2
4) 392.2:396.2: 393.2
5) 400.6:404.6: 404.4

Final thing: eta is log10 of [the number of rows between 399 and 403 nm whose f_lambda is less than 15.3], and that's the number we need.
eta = 0.5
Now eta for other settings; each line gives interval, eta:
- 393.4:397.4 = 1.0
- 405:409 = 0.0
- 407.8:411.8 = 0.5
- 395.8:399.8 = 0.8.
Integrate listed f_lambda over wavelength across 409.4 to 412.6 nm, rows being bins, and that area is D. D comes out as 49.6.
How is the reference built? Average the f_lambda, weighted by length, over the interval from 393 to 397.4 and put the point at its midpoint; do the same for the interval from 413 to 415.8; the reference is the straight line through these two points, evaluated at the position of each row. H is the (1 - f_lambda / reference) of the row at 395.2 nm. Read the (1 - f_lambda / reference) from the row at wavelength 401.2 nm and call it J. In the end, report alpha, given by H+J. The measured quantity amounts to -0.6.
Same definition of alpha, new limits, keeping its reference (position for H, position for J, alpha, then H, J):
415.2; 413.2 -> 0.0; 0.00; 0.01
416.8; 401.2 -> -0.2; 0.02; -0.27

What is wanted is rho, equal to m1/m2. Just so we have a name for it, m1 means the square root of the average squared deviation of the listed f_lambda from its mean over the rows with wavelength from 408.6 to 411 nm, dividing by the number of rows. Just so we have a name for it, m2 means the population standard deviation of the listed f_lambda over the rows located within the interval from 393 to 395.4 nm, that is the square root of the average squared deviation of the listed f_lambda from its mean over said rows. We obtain 0.3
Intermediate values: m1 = 1.3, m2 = 3.93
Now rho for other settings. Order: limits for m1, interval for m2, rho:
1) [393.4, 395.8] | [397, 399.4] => 1.4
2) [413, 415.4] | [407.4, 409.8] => 0.5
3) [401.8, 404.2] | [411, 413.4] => 0.9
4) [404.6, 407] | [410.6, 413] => 0.9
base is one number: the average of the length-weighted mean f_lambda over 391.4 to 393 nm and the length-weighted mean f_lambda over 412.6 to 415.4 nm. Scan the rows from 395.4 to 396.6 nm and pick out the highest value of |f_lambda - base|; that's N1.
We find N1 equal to 2.8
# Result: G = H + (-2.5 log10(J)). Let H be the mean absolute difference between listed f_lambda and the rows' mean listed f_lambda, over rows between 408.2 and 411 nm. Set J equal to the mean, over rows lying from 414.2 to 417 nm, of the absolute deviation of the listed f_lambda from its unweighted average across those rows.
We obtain 2.1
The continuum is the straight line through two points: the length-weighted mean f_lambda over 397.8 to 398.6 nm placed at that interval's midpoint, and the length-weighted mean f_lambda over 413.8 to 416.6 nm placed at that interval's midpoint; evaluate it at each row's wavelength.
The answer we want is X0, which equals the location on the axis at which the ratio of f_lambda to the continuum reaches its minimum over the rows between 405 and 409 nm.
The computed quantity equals 406.4 nm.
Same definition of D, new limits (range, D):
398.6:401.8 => 50.3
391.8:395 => 36.8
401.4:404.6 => 50.3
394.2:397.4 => 39.5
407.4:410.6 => 49.1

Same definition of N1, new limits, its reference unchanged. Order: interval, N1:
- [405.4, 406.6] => 1.0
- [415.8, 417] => 2.3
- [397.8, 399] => 1.2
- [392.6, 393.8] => 9.8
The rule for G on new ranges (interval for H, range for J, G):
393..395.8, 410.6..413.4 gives 4.4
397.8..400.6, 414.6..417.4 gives 1.4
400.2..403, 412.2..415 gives 1.8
